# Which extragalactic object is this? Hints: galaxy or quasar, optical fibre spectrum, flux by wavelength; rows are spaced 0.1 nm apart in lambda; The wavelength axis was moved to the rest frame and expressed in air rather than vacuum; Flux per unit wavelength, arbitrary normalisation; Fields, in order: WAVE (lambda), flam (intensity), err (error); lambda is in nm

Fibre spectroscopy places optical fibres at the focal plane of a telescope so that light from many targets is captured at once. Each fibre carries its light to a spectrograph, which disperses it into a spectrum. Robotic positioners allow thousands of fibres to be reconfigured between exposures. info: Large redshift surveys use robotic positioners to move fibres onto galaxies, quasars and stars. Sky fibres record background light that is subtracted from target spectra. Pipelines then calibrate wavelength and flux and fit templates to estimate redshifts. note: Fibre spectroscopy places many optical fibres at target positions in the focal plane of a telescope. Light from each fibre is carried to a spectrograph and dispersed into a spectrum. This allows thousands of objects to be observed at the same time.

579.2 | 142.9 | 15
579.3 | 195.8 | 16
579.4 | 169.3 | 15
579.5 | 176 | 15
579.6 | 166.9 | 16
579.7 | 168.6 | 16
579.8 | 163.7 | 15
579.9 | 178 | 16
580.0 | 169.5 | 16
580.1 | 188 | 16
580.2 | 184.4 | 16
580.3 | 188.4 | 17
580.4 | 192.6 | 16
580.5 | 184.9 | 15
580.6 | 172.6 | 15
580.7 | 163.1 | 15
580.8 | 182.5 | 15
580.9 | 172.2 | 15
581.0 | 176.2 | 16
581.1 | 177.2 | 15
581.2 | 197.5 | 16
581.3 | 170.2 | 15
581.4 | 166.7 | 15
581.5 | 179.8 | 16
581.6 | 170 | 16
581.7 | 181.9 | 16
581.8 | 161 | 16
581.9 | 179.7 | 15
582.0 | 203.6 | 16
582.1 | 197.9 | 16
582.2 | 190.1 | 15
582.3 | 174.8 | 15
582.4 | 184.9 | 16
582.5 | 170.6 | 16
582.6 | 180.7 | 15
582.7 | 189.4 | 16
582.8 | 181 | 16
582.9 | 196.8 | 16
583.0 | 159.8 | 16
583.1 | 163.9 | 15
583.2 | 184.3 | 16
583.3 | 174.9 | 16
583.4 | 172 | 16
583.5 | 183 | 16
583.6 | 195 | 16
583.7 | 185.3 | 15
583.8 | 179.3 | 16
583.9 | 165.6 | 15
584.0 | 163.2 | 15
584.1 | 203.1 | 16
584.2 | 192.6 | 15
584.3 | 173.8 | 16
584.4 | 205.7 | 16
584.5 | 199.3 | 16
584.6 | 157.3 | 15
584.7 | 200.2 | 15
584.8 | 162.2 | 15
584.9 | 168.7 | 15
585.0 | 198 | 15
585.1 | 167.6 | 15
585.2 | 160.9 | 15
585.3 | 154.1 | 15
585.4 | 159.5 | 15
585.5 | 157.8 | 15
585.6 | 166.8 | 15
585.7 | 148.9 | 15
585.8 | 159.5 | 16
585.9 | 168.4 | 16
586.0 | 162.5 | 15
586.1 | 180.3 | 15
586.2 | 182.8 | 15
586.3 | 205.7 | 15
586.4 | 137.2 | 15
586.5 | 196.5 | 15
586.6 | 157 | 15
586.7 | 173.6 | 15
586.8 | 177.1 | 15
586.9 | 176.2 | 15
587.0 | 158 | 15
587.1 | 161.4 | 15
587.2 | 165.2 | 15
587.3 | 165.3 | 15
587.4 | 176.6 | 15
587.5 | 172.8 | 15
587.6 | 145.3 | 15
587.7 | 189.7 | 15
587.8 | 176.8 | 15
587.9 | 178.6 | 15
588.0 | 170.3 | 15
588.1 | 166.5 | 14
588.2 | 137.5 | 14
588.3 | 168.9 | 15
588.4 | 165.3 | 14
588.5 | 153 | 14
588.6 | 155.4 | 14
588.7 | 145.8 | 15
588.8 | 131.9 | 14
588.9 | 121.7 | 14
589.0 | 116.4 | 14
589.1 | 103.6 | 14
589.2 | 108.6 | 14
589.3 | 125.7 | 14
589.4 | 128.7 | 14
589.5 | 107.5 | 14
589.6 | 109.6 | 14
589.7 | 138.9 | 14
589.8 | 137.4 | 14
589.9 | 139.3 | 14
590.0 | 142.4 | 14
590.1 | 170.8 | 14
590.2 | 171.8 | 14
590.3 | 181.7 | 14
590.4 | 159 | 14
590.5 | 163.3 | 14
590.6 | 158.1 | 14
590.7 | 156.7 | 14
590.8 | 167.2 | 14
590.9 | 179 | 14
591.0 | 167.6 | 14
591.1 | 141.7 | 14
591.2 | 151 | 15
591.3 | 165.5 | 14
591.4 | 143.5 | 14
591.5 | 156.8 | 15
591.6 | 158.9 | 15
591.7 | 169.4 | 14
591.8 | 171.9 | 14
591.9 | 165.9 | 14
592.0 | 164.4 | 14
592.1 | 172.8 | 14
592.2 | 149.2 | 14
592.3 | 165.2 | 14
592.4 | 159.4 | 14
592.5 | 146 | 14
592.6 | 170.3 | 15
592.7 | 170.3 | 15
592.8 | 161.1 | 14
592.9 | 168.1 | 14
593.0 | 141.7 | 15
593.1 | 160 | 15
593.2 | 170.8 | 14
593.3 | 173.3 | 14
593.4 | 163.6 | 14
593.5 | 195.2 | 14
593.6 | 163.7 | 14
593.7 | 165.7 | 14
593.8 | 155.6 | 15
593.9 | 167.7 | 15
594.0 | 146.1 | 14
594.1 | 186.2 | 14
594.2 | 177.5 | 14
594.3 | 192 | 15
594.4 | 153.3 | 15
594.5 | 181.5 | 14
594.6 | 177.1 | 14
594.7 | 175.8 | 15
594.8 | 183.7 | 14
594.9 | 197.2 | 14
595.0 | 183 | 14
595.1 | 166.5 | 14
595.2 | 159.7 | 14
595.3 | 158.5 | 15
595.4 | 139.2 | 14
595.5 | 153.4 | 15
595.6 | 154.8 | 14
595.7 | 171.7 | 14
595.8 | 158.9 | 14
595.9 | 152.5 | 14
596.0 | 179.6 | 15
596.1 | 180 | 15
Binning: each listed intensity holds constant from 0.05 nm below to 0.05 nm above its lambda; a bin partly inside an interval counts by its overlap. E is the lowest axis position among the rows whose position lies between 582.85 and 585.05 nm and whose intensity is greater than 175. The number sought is 582.9 nm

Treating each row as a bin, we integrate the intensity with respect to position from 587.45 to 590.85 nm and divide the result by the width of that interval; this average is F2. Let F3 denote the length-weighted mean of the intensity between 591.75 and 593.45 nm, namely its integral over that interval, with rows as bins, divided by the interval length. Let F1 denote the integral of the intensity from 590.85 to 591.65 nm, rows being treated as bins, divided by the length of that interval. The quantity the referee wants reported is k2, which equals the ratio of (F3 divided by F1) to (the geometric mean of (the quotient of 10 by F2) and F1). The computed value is 0.317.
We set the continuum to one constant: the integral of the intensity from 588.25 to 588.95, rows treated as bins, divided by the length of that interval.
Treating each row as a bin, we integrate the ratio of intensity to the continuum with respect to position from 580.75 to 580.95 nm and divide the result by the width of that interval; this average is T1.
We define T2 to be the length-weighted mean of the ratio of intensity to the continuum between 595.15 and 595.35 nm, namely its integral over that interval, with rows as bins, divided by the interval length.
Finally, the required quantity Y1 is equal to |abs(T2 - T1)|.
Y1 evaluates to 0.12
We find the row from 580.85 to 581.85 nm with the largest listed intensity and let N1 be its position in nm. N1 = 581.2 nm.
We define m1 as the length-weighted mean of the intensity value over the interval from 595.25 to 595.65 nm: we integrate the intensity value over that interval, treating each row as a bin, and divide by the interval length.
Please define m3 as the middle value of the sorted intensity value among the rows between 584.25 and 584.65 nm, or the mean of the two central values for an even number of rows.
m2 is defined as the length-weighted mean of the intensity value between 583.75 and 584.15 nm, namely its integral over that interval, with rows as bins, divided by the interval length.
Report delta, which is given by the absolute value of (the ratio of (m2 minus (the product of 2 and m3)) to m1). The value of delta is 1.3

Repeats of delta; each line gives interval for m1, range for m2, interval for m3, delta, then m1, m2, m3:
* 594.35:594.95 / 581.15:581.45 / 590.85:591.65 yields 0.8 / 178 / 178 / 158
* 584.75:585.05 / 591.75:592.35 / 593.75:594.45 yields 1.0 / 176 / 165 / 168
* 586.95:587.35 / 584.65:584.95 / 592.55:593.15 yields 0.9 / 162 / 177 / 165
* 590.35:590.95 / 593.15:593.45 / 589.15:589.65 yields 0.3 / 164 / 169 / 110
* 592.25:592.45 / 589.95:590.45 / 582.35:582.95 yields 1.2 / 162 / 165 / 183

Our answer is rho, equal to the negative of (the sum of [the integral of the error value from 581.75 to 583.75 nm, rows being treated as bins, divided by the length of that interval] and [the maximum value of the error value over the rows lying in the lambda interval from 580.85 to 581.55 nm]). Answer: -31.7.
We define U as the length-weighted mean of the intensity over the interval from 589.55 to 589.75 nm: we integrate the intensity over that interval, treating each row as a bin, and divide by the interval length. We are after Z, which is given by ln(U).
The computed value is 4.82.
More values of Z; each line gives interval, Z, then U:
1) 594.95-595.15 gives 5.16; 175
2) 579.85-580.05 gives 5.16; 174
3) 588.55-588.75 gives 5.01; 151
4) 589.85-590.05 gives 4.95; 141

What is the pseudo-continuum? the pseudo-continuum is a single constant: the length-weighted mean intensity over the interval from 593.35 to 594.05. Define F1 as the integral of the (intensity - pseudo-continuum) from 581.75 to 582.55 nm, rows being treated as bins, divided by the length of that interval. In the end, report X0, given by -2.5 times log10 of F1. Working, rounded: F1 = 17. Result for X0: -3.1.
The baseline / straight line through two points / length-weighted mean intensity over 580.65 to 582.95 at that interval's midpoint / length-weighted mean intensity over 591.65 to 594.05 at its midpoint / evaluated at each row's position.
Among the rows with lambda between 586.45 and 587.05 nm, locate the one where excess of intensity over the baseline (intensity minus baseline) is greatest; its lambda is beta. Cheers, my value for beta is 586.5 nm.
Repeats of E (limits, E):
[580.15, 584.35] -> 580.2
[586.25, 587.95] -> 586.3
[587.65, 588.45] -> 587.7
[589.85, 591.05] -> 590.3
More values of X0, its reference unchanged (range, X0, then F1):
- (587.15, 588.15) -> -1.8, 5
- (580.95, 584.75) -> -3.0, 16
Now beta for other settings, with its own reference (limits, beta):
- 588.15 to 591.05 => 590.3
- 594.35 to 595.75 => 594.9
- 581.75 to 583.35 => 582.0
